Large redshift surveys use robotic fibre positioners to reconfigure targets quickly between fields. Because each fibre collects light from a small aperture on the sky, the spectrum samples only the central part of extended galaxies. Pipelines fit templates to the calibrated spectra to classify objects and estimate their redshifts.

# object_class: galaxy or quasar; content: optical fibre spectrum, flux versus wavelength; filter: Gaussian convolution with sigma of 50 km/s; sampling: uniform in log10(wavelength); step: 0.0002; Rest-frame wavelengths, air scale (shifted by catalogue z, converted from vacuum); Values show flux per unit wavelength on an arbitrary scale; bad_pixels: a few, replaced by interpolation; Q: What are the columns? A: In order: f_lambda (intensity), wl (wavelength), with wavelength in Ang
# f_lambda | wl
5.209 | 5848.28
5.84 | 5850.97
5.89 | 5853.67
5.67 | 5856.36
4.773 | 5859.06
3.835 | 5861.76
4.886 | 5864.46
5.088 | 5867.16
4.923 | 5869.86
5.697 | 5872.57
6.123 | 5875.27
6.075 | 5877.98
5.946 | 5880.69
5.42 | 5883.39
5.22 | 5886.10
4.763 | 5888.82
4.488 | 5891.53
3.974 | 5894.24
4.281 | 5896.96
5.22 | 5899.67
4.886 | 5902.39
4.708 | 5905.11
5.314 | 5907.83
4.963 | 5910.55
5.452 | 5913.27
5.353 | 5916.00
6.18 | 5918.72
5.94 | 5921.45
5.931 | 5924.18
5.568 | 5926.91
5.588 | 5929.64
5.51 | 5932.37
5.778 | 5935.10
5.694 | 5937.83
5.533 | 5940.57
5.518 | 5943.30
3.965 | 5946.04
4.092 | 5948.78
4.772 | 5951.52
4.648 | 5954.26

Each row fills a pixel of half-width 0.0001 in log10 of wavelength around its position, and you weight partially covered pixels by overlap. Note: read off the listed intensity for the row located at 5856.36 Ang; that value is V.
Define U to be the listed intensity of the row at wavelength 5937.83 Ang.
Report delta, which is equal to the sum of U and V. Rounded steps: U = 5.694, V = 5.67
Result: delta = 11.4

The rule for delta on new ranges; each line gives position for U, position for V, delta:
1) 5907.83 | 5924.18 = 11.2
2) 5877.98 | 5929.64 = 11.7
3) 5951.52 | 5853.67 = 10.7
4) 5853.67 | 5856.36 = 11.6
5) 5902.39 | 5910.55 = 9.8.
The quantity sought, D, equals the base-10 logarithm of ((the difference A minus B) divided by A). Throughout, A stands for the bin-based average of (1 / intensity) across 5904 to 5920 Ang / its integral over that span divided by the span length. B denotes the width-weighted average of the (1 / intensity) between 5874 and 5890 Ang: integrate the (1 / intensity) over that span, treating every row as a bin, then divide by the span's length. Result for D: -1.33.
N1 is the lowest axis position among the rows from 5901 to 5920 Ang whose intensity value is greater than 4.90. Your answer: 5907.83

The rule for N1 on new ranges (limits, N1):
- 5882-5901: 5883.39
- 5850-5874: 5850.97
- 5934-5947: 5935.10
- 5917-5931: 5918.72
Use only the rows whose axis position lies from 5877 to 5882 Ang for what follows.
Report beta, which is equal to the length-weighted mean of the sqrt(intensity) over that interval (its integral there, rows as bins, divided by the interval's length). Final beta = 2.45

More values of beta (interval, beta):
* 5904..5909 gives 2.24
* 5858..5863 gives 2.07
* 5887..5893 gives 2.16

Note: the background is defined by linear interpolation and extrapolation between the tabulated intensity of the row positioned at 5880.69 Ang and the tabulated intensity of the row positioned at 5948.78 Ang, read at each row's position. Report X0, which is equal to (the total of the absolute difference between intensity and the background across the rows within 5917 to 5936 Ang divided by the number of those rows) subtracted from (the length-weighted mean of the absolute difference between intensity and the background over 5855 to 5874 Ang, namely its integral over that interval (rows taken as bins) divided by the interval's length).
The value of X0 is 0.30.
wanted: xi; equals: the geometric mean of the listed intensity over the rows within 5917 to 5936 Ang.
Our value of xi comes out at 5.78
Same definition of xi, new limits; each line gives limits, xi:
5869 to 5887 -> 5.61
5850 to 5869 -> 5.09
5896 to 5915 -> 4.96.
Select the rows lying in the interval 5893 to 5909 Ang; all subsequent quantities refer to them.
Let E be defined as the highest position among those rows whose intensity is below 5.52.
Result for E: 5907.83 Ang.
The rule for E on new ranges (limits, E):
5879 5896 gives 5894.24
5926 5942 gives 5932.37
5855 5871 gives 5869.86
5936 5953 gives 5951.52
